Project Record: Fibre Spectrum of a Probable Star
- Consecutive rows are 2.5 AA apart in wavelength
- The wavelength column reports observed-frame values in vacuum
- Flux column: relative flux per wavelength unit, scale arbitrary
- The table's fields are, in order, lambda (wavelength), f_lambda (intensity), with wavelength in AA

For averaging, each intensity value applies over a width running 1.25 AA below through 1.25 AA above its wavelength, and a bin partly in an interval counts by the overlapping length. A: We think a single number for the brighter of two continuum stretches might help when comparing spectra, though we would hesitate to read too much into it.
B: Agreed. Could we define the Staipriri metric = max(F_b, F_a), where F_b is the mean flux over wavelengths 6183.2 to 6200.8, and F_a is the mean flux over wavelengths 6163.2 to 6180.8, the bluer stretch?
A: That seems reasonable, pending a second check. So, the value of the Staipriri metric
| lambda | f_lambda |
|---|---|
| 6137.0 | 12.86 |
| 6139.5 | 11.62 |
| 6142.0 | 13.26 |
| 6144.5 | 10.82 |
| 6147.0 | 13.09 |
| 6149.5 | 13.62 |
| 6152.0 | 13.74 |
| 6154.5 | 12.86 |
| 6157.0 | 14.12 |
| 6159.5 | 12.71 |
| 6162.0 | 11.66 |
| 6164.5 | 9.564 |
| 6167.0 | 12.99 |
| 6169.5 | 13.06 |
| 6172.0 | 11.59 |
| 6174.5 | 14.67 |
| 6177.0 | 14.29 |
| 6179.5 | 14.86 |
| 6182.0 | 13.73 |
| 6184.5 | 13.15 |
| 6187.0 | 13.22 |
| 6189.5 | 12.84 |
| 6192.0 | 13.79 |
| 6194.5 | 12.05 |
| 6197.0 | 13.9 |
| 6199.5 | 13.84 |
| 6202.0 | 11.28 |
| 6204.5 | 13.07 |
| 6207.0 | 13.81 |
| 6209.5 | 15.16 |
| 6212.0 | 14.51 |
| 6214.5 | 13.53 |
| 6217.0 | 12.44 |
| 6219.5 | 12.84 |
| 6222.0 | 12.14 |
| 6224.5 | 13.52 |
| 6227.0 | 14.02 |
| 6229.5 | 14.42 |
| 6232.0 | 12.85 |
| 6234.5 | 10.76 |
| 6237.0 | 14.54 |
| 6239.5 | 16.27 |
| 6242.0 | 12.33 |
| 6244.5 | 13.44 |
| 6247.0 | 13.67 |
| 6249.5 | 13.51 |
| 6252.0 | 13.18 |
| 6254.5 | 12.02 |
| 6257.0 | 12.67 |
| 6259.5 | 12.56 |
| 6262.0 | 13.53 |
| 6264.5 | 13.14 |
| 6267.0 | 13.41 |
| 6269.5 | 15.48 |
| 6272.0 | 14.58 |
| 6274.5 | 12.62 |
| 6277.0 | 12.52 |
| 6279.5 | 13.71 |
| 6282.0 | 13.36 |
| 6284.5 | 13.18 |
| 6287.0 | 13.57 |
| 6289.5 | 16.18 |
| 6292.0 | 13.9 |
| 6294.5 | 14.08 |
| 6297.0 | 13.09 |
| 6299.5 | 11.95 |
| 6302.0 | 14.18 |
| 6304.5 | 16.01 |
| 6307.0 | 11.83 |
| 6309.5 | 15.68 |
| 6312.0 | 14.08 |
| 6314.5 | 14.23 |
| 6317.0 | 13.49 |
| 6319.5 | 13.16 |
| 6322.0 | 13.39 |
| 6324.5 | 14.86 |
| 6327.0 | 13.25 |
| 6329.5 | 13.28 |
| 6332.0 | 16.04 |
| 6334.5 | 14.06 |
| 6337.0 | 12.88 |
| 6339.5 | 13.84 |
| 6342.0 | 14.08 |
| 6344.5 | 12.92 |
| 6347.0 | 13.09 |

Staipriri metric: 13.3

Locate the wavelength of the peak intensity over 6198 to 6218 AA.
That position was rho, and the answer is 6209.5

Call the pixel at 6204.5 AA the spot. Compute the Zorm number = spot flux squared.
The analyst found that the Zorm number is 171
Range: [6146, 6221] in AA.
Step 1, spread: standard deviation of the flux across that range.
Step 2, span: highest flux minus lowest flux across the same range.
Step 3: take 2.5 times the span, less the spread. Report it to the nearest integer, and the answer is 13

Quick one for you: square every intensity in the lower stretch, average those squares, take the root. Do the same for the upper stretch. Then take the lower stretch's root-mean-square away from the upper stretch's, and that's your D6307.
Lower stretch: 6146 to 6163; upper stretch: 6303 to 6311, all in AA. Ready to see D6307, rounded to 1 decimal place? 1.5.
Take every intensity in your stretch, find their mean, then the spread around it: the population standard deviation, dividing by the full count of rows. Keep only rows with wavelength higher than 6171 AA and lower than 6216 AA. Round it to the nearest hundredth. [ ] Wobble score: 1.04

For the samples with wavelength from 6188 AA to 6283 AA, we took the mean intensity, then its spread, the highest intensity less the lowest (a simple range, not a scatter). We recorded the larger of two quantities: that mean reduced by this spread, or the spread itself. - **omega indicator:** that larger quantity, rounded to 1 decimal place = 7.8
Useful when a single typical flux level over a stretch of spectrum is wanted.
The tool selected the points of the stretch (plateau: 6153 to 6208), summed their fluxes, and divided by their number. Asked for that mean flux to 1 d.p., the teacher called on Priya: 13.0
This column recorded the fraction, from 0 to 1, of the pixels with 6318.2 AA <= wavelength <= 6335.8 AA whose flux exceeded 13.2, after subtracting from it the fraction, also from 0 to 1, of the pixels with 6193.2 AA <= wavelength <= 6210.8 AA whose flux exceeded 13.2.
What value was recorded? 0.29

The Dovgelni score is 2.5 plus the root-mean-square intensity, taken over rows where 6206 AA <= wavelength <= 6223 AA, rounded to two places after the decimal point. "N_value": 16.03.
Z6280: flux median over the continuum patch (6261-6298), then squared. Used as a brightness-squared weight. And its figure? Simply 183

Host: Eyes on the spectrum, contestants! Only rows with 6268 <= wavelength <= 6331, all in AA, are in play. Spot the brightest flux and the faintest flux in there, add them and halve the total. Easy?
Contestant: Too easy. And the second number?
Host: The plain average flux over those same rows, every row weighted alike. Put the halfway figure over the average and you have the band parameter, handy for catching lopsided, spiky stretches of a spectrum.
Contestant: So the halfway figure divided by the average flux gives 1.01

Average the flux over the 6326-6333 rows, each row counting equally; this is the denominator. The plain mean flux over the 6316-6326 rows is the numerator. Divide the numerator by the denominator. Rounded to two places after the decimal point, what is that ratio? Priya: 0.97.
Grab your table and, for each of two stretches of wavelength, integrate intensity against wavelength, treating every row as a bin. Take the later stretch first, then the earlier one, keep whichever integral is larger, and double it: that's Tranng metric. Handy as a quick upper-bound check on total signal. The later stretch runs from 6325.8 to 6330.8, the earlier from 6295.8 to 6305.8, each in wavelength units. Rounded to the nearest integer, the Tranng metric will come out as 276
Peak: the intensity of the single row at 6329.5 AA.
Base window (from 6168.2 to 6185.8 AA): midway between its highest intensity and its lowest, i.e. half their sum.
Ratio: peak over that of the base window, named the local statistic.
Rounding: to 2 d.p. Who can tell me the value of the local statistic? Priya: 1.00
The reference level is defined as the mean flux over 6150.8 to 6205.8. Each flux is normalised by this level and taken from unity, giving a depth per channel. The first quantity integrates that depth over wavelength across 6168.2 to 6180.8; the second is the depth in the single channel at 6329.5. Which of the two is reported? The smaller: -0.6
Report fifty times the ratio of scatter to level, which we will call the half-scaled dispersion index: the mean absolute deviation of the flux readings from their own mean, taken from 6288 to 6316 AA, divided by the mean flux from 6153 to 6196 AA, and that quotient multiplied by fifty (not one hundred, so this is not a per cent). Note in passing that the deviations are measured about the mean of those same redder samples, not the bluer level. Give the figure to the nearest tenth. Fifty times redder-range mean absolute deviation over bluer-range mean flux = 4.0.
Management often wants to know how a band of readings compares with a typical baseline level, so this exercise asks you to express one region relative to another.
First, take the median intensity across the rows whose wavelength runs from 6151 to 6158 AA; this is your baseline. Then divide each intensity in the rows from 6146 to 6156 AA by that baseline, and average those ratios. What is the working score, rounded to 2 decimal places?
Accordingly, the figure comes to 0.97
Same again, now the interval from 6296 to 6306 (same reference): 1.00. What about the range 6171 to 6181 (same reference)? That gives 1.01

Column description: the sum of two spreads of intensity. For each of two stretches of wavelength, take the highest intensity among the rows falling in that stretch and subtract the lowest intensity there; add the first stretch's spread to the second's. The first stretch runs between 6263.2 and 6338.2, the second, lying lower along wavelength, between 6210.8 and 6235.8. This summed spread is 8.1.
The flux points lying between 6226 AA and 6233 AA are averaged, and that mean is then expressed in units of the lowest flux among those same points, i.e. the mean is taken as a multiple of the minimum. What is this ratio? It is 1.07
